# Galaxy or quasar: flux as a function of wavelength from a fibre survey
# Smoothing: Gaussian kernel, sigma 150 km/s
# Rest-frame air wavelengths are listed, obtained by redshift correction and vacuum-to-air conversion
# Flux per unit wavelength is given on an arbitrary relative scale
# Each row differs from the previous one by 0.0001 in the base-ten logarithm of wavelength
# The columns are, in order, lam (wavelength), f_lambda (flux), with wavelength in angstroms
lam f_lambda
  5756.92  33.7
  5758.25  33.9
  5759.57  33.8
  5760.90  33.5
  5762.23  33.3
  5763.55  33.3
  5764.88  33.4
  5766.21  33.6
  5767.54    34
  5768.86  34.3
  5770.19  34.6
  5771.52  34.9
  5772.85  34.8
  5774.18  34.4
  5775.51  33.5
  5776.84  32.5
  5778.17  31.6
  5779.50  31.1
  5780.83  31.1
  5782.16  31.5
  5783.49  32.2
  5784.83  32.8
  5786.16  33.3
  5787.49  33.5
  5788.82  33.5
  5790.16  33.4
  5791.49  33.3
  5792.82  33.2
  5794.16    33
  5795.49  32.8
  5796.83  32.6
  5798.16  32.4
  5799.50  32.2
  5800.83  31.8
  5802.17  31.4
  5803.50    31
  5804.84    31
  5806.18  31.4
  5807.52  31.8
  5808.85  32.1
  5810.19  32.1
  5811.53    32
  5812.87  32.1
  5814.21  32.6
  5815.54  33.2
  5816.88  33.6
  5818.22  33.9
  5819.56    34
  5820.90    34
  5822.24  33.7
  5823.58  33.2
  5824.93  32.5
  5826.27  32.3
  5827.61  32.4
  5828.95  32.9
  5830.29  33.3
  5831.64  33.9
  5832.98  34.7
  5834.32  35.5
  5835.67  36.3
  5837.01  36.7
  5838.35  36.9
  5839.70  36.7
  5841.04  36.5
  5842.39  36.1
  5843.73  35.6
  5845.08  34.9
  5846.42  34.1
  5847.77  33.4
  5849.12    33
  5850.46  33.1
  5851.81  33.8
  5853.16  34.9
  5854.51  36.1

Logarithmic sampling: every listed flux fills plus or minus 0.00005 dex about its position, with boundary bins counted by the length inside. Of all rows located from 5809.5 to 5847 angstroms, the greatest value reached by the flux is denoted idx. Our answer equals 36.9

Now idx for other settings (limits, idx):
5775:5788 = 33.5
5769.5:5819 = 34.9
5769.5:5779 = 34.9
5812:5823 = 34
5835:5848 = 36.9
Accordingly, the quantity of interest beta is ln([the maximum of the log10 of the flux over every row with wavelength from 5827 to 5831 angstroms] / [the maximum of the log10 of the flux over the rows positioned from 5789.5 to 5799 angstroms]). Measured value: -0.001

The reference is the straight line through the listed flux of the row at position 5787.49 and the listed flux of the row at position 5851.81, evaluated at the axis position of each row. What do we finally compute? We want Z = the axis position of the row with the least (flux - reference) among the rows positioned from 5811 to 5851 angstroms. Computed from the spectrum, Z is 5811.53 angstroms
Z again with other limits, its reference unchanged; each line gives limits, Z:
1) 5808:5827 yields 5811.53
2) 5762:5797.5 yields 5780.83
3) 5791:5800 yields 5799.50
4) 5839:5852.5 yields 5849.12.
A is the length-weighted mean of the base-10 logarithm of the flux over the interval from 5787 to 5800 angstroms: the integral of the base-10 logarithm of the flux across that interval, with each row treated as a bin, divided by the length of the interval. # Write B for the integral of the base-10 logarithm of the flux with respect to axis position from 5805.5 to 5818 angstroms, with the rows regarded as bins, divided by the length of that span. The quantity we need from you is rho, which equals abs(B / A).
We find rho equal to 1.00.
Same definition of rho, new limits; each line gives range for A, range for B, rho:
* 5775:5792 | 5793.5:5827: 1.00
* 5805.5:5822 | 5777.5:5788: 0.99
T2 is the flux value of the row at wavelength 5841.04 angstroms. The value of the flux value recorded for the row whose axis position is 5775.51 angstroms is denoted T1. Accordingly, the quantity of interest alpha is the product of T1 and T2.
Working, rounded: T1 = 33.5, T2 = 36.5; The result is 1223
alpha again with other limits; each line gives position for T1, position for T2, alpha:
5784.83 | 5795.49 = 1076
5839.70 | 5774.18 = 1262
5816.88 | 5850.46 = 1112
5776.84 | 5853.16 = 1134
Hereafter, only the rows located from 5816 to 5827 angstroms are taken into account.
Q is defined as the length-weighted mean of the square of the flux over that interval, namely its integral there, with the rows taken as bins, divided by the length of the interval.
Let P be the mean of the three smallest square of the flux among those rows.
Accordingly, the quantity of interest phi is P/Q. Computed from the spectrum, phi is 0.957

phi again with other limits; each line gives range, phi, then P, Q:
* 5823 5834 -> 0.951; 1050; 1104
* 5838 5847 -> 0.948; 1216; 1283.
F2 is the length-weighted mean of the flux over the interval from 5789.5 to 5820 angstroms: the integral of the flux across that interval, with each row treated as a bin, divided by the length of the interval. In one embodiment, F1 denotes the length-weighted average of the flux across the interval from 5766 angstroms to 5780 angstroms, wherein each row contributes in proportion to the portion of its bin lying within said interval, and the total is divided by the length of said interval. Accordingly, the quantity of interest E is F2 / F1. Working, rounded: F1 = 33.6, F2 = 32.5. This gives 0.97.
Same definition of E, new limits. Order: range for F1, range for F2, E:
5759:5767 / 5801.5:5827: 0.97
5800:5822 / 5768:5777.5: 1.05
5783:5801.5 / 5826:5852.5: 1.05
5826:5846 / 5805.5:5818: 0.92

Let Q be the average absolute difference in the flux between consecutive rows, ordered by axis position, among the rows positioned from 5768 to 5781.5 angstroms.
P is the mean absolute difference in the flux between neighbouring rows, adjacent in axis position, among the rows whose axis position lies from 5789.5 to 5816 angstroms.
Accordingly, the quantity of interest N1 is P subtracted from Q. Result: 0.24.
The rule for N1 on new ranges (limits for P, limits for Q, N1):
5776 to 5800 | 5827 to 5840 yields 0.22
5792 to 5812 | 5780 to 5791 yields 0.11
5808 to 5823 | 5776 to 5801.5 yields 0.07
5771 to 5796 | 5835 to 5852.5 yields 0.06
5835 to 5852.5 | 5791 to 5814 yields -0.22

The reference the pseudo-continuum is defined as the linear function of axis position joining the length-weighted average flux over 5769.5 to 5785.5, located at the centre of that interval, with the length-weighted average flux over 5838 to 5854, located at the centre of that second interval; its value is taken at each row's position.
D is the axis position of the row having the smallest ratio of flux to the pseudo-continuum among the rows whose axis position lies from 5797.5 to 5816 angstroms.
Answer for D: 5804.84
